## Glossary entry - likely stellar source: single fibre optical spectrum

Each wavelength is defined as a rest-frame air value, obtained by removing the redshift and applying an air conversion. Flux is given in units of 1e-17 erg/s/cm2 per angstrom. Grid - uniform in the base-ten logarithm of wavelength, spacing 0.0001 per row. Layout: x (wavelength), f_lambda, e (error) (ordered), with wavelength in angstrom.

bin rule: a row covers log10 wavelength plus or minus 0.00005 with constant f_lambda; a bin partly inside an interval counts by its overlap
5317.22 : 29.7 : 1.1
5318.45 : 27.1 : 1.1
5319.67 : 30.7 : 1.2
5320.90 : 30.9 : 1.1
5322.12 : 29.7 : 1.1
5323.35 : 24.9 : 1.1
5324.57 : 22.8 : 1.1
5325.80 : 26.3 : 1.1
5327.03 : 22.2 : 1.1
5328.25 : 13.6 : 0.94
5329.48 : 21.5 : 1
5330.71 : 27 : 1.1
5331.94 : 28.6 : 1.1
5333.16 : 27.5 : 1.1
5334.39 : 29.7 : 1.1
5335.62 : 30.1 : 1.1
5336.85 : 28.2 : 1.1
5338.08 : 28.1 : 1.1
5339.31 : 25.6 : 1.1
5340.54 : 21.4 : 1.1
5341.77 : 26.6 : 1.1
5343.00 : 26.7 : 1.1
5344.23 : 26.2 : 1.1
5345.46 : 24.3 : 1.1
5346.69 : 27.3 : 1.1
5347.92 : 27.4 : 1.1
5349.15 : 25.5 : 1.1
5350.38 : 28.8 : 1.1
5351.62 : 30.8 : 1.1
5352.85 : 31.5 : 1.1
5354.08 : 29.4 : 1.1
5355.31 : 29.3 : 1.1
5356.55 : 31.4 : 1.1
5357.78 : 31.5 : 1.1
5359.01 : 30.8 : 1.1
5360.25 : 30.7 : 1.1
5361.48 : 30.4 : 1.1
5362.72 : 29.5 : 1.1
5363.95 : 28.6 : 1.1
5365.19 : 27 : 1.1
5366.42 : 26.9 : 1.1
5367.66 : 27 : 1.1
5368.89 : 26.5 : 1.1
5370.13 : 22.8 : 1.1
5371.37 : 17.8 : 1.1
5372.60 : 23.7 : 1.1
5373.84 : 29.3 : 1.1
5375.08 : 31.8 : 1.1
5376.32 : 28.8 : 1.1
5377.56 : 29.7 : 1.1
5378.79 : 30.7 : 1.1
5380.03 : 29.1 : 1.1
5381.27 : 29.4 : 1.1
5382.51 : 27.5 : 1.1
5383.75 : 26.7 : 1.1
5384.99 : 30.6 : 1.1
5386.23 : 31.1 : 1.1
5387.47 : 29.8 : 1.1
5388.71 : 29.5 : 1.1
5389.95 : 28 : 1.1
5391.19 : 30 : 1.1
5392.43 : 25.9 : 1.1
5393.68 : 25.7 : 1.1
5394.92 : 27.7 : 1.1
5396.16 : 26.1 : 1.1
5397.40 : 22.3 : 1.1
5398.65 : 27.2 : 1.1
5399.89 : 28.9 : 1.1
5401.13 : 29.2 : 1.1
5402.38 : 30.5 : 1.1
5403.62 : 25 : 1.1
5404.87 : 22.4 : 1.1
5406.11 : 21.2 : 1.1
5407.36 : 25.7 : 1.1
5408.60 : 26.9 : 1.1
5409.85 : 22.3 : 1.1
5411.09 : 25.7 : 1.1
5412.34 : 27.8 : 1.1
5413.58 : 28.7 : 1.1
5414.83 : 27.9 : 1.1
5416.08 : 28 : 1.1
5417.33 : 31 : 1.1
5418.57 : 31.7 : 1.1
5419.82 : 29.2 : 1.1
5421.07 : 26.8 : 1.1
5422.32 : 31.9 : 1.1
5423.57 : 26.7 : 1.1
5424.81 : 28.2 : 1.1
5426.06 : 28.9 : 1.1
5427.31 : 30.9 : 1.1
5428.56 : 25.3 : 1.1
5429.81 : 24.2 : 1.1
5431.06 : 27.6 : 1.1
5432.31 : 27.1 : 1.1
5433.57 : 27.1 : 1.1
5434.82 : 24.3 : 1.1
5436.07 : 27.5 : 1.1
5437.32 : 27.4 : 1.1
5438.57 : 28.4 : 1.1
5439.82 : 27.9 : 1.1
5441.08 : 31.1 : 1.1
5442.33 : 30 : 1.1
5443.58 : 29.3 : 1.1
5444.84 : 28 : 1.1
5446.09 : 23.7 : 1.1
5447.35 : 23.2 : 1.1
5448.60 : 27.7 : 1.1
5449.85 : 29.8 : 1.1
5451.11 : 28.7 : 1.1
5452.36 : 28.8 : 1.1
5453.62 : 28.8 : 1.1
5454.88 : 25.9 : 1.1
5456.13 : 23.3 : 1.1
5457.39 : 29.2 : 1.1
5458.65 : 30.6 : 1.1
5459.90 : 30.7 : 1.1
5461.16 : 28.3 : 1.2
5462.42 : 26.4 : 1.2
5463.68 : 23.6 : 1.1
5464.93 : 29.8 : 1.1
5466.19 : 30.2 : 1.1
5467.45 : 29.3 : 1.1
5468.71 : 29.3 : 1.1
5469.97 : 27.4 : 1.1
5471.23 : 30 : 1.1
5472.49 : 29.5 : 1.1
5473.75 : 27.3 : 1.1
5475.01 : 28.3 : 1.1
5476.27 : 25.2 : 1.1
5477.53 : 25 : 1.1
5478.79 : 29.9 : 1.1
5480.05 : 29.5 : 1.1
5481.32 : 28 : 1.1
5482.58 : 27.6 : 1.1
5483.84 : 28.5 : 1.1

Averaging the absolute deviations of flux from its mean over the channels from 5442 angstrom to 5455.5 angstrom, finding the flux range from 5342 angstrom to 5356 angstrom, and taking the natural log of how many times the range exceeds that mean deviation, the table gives 1.4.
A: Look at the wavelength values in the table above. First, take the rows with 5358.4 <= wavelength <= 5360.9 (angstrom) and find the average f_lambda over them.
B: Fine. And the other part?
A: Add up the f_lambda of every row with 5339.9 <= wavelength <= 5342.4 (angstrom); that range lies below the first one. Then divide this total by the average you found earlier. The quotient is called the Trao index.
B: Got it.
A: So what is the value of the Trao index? 1.56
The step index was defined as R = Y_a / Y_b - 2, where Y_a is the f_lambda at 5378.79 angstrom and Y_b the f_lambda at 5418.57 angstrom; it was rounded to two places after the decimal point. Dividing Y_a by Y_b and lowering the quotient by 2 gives -1.03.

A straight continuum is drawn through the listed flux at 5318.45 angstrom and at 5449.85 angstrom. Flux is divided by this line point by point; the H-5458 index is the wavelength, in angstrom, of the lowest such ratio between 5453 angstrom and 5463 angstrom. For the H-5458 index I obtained 5456.13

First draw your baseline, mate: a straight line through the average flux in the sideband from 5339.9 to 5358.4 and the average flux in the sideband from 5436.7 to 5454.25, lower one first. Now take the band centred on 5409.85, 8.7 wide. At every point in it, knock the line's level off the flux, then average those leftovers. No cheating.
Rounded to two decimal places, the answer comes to -2.52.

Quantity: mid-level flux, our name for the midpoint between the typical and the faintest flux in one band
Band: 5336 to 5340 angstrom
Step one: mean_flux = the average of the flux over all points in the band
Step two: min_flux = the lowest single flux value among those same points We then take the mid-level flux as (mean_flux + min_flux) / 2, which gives 26.5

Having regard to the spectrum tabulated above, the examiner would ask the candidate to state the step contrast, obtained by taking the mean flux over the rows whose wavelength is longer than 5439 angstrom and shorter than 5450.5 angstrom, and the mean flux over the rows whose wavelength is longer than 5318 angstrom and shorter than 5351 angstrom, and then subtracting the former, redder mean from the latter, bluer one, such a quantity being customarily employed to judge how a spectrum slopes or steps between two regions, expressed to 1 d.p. -1.6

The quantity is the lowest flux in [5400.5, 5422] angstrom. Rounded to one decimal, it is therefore 21.2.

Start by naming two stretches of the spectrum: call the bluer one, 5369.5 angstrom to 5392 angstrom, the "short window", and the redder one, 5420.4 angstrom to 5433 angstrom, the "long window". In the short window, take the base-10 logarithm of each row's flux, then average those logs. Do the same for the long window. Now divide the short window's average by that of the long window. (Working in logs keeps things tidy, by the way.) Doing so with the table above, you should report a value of 1.00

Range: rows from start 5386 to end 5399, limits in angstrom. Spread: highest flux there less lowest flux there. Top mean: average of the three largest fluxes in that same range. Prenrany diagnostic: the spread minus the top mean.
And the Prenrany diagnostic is -21.5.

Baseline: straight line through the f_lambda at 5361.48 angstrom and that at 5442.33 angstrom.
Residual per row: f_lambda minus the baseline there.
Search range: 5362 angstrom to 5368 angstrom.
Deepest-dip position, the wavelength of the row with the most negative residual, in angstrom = 5366.42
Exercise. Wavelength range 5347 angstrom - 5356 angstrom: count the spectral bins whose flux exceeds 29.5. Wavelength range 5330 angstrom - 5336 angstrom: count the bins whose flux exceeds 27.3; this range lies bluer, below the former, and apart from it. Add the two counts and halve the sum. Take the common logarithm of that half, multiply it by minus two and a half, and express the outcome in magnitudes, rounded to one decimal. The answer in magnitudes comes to -1.2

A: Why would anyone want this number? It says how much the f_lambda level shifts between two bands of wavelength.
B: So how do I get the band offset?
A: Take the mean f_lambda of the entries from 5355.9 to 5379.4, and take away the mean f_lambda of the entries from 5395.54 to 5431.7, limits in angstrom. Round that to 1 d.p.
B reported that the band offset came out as 1.0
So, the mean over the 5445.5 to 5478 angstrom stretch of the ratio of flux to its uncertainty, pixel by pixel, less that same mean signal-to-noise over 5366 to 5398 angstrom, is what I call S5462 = 0.0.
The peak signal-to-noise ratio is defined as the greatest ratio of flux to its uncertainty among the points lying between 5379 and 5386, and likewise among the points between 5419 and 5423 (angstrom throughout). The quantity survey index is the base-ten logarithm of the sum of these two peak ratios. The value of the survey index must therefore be 1.75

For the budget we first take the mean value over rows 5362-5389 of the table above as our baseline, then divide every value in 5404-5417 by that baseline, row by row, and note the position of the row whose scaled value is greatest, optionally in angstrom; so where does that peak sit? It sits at 5413.58 angstrom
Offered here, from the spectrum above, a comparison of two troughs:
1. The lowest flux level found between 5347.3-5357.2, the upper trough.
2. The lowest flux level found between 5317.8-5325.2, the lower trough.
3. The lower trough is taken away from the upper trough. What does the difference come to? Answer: 3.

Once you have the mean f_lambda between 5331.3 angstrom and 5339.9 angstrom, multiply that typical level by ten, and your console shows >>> 283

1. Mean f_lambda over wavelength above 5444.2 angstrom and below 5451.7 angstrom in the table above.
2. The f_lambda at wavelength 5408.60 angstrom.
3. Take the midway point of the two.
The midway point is 26.9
